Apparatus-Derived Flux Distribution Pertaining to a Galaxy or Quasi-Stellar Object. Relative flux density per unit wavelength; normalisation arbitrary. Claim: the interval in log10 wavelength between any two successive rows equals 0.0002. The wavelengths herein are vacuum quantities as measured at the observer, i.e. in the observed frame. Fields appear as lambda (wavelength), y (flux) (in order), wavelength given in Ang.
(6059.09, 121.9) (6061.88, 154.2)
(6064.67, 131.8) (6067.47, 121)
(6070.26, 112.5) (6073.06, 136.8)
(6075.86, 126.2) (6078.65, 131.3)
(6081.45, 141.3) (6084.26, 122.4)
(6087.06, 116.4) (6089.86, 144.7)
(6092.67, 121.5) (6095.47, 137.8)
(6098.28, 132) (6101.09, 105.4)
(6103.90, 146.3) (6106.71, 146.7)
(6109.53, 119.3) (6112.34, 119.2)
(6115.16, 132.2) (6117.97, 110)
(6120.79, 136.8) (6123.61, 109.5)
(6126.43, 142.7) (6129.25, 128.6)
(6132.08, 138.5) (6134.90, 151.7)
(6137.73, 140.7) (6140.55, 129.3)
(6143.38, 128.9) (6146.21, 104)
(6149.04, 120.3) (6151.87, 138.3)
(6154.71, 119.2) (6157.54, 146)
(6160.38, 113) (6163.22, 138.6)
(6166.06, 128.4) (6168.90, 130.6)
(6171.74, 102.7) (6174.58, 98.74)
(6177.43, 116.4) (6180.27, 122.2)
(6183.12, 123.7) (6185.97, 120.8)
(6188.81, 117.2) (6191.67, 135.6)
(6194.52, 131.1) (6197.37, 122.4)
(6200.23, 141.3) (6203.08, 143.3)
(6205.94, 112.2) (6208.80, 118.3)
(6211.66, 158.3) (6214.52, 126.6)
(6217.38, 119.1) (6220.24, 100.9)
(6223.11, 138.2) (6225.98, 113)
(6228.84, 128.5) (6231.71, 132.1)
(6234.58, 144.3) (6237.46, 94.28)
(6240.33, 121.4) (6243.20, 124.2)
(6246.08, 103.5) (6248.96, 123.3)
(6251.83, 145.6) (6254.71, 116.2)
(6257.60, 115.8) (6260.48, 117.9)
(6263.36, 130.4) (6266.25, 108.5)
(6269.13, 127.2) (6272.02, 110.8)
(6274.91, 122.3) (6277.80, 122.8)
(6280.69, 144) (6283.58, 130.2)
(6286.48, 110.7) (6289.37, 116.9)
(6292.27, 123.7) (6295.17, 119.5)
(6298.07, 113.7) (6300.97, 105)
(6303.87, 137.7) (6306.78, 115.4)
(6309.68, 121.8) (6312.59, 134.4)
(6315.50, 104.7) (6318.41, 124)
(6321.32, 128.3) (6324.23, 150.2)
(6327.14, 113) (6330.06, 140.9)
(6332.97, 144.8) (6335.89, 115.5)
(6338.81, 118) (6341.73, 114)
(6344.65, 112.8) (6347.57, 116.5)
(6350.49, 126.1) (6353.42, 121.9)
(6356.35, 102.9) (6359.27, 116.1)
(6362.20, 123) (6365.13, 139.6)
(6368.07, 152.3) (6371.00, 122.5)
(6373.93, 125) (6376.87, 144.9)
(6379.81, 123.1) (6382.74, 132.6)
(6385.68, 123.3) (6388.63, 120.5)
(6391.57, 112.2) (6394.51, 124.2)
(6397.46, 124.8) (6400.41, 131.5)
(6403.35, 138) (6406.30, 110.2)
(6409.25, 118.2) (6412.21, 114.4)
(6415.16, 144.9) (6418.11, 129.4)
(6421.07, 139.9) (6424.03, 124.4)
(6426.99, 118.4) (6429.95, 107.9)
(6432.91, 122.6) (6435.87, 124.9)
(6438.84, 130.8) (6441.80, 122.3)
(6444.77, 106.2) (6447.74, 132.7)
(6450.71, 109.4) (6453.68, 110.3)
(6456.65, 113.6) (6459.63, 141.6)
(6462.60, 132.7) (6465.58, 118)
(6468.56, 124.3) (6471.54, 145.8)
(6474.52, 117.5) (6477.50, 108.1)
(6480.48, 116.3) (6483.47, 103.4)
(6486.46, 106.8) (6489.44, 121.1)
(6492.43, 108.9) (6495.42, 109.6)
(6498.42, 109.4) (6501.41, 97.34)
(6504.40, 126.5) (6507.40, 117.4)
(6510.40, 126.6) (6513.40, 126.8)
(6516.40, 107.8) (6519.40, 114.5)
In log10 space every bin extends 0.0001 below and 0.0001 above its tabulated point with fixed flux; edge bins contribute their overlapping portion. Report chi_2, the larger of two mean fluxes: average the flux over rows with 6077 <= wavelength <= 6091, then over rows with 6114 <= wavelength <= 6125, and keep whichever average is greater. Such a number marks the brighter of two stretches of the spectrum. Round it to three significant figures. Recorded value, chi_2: 131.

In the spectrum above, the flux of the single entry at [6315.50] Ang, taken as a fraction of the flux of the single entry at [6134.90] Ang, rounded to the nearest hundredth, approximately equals 0.69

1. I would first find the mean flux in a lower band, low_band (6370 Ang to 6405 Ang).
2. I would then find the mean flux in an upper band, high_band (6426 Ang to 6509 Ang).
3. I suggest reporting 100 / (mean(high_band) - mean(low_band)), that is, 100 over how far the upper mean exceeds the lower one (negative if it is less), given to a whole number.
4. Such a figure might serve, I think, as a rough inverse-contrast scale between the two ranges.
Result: -11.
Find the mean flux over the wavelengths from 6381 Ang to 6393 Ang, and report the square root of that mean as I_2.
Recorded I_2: 11.1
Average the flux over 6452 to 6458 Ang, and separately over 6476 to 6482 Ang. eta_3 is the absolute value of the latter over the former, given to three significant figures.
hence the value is 1.00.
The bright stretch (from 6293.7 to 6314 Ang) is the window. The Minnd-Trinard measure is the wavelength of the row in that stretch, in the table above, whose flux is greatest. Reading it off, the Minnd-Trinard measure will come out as 6303.87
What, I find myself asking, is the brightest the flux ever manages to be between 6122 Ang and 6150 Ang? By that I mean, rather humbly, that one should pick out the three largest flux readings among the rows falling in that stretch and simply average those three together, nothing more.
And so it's 145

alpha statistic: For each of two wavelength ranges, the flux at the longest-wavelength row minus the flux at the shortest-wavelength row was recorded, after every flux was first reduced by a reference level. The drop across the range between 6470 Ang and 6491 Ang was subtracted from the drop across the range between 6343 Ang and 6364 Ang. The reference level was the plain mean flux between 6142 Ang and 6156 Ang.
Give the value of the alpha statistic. 35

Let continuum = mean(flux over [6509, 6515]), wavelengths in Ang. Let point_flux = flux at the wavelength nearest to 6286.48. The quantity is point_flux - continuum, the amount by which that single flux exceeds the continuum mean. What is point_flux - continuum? -16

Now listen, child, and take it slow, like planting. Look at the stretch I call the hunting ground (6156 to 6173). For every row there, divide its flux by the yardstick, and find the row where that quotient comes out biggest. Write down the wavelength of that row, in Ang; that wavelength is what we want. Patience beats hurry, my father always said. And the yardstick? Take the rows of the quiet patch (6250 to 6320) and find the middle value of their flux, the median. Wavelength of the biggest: 6157.54 Ang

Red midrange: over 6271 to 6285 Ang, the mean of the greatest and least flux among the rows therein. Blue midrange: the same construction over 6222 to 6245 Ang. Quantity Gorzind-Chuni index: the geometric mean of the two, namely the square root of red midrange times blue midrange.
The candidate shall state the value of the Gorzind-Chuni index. 123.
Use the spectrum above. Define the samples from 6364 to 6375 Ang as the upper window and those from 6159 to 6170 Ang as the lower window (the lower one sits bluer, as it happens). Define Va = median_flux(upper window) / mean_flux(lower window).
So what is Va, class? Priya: 1.04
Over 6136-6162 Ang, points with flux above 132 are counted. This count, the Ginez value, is 3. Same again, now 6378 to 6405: 2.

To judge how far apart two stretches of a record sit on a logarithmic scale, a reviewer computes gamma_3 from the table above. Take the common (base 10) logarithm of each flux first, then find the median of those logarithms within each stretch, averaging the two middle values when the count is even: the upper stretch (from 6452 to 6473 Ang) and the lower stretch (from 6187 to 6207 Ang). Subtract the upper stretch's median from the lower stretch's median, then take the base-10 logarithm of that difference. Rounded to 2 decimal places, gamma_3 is -1.64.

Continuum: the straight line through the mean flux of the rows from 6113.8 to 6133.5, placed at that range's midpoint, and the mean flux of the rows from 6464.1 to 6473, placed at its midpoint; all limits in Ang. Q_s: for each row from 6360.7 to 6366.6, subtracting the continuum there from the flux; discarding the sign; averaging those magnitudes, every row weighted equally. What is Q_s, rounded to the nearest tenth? 8.3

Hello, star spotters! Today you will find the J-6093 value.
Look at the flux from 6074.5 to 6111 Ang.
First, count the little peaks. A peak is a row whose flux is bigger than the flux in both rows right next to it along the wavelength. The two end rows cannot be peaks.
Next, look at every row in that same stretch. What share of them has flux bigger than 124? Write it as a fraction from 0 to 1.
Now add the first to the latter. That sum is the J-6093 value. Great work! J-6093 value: 4.6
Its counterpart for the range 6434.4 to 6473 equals 3.5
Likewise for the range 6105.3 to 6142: 4.7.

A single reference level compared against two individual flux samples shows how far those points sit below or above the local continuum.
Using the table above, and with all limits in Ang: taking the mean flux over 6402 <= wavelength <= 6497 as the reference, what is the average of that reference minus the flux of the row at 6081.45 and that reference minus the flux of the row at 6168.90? -15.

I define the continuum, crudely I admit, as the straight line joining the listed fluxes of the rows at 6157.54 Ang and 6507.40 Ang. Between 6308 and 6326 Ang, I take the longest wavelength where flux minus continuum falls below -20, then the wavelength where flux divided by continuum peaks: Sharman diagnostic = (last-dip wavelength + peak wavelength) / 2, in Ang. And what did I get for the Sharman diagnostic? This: 6319.9 Ang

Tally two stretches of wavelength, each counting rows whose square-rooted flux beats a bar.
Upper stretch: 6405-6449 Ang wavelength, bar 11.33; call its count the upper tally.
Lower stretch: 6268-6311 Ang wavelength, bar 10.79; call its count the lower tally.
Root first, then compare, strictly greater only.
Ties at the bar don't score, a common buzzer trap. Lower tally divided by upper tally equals 2.0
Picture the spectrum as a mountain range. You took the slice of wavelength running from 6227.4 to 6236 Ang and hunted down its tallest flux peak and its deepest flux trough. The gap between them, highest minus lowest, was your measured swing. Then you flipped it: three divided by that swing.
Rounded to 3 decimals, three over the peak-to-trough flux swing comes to 0.190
